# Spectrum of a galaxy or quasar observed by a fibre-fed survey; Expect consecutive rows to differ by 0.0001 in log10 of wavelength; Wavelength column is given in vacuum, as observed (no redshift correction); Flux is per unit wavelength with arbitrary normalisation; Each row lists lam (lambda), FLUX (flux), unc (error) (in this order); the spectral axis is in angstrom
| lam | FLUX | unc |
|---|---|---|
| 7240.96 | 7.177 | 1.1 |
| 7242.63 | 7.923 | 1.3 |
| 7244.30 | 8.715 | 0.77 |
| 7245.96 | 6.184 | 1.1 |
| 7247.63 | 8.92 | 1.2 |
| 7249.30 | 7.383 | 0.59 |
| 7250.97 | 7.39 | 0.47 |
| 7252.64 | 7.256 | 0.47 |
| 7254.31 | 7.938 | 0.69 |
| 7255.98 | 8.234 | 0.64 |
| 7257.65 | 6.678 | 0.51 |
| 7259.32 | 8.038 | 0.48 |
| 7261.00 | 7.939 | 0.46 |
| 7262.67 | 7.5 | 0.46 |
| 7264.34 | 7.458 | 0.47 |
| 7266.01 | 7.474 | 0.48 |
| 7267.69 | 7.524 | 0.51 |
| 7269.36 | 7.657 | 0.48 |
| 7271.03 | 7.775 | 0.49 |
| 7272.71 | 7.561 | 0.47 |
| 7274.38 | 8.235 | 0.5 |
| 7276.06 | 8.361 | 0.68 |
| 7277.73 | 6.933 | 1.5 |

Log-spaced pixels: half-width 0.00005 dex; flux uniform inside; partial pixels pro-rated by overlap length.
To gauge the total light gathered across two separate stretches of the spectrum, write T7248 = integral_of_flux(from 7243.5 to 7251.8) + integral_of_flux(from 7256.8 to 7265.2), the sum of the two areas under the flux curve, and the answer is 127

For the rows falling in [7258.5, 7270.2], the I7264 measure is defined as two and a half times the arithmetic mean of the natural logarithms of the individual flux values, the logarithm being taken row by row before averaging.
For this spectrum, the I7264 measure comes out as 5.09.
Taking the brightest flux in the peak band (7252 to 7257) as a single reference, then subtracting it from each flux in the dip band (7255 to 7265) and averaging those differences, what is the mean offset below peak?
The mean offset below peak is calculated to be -0.59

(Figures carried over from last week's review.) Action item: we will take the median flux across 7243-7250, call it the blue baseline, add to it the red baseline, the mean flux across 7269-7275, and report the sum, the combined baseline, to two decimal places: 15.86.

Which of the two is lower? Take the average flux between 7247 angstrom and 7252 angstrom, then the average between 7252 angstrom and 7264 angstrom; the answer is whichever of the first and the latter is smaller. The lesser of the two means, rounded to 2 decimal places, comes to 7.65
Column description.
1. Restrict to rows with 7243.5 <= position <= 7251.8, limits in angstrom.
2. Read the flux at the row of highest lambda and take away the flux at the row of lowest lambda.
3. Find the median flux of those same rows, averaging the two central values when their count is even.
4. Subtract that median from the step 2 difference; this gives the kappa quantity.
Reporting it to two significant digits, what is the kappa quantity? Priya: -8.7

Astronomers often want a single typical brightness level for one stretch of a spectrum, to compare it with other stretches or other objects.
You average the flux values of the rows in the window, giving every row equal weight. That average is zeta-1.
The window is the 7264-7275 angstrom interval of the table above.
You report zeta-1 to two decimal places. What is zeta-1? 7.67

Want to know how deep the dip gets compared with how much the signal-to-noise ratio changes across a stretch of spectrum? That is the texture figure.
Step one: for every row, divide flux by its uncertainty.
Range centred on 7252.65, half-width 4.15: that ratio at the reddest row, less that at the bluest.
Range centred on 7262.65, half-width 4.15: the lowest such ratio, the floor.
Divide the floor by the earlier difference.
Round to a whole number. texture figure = 44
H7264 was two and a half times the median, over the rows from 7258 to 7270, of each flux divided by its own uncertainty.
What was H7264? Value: 40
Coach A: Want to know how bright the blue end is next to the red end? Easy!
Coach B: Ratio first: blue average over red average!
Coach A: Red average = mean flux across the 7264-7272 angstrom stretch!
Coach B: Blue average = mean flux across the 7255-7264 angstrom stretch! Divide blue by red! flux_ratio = 1.01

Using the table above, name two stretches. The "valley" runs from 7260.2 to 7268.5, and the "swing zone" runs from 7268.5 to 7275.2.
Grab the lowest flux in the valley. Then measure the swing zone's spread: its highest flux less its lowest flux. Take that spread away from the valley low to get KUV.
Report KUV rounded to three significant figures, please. 6.78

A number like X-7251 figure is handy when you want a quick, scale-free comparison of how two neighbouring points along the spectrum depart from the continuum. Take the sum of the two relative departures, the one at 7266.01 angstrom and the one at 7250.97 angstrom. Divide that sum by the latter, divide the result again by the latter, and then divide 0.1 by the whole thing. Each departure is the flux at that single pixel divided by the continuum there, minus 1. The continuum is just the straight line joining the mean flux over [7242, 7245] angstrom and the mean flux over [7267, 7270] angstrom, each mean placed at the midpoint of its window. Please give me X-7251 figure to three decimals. -0.007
